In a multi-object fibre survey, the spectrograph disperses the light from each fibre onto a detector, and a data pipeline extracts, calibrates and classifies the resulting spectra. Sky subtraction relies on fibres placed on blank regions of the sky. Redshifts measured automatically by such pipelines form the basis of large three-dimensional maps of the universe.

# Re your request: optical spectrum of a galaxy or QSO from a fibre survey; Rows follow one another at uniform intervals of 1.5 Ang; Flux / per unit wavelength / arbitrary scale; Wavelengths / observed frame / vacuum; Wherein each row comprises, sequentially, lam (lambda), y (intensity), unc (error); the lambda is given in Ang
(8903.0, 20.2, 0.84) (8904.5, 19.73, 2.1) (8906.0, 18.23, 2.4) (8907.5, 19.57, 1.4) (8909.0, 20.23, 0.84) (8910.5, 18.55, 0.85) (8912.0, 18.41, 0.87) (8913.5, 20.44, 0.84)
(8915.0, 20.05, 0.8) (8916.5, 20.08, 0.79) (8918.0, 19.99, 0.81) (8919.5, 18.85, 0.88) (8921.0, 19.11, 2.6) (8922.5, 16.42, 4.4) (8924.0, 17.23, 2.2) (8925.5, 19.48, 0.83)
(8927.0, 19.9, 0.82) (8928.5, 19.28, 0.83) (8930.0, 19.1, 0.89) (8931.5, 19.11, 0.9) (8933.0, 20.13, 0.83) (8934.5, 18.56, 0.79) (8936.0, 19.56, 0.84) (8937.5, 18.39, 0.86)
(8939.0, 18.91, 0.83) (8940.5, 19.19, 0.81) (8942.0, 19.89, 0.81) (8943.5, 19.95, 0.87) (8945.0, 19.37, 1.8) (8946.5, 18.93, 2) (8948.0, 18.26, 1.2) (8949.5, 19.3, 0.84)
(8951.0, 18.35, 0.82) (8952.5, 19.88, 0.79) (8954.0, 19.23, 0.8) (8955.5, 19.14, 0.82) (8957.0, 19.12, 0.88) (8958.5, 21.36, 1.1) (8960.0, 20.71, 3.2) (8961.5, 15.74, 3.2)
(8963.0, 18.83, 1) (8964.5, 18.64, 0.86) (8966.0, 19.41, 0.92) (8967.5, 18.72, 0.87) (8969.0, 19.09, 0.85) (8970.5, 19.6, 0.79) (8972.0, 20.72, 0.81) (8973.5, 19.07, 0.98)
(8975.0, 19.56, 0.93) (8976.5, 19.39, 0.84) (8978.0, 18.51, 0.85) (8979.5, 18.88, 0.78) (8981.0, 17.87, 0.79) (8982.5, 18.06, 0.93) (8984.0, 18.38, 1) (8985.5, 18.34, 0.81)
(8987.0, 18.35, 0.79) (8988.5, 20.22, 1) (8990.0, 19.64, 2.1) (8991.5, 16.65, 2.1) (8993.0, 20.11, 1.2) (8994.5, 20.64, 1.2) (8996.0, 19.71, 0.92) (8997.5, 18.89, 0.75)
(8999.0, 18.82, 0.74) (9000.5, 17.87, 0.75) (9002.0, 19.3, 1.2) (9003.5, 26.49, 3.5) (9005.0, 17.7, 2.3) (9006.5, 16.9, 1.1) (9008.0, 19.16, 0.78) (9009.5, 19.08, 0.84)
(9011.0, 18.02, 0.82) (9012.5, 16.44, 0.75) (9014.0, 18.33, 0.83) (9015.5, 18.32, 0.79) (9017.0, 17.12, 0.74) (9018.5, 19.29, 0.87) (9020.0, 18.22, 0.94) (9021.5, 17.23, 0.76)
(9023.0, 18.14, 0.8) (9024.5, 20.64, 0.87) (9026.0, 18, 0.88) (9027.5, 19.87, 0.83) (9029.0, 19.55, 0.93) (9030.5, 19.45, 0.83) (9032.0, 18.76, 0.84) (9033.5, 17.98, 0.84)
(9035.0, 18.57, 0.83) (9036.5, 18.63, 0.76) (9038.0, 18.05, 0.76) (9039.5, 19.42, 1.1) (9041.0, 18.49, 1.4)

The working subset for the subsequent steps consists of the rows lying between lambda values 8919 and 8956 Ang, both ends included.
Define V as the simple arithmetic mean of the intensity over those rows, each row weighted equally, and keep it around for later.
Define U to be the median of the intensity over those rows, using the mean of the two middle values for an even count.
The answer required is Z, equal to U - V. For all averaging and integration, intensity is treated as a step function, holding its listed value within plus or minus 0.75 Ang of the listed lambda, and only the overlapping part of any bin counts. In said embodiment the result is 0.12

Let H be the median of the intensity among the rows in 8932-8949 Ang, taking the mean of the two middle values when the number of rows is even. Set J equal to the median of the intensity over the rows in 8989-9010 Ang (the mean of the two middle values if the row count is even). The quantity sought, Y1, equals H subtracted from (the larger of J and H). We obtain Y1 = 0.00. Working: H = 19.2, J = 19.1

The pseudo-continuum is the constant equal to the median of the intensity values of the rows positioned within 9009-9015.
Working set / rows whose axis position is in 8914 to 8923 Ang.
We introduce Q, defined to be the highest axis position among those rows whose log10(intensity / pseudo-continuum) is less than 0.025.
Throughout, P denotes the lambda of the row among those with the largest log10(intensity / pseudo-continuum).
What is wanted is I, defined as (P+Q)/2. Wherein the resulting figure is 8919.5 Ang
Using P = 8916.5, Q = 8922.5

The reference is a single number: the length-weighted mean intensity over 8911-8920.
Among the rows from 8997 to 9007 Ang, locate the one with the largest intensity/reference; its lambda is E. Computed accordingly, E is 9003.5 Ang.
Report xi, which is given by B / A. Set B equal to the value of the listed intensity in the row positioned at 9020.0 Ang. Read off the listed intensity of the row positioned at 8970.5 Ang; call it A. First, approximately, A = 19.6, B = 18.22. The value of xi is 0.93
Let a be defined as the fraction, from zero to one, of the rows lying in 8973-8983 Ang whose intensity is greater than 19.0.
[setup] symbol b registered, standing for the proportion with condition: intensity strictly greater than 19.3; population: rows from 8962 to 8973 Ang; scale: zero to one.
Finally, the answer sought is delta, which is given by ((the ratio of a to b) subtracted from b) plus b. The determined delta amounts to -0.14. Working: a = 0.4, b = 0.43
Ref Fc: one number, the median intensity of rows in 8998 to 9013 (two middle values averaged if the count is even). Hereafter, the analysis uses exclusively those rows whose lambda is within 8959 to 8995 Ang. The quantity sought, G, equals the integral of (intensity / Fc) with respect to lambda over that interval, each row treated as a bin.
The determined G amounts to 37 Ang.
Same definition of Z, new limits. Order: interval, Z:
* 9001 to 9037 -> -0.35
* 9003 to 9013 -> -1.09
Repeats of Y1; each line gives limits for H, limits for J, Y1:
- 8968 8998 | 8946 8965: 0.04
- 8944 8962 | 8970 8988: 0.00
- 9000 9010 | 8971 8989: 0.00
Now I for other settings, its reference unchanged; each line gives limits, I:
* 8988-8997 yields 8993.0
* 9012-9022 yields 9020.0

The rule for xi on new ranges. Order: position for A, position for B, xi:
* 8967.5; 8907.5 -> 1.05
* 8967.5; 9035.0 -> 0.99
